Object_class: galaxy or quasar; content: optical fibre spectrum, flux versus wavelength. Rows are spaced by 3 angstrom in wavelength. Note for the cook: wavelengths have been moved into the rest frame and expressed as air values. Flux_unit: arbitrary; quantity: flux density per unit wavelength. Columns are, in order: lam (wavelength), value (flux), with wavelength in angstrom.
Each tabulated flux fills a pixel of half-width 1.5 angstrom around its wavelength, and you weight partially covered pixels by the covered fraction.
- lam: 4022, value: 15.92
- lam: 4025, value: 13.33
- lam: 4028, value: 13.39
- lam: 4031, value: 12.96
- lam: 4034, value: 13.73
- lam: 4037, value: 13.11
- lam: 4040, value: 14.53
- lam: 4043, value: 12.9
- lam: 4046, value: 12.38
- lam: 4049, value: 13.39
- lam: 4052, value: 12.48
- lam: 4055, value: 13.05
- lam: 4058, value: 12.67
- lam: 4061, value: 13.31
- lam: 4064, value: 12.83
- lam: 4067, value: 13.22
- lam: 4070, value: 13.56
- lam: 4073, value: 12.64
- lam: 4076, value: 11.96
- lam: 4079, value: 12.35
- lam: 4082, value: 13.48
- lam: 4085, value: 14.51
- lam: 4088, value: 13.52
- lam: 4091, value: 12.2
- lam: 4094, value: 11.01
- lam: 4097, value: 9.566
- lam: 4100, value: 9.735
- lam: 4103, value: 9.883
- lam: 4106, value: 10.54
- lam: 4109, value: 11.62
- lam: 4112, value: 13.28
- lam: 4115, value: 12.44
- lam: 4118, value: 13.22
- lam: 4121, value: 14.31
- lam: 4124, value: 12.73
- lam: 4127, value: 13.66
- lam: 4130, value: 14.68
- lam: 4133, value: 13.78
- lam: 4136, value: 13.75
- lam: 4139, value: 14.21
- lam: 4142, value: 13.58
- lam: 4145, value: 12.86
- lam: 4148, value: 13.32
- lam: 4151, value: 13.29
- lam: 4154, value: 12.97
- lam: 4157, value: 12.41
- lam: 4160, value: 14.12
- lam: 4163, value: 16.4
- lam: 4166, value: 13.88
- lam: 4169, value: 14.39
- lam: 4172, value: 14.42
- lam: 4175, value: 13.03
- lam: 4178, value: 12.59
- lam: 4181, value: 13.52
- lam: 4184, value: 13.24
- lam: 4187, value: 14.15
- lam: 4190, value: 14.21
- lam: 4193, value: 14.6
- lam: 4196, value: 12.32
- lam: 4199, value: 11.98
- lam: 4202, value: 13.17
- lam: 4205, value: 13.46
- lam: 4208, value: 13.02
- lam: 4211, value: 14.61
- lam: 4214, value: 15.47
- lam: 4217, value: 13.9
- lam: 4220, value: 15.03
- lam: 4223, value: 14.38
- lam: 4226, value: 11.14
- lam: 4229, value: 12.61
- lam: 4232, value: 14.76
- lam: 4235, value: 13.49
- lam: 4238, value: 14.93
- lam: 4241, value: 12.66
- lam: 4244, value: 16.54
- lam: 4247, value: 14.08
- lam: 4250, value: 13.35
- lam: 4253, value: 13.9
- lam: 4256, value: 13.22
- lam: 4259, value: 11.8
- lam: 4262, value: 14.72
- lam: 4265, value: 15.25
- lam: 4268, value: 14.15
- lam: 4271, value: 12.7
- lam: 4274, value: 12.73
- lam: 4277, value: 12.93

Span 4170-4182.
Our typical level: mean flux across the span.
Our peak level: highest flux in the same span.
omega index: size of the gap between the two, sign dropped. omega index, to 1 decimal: 1.0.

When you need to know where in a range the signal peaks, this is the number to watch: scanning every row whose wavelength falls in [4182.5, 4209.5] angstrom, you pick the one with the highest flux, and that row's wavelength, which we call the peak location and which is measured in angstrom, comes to 4193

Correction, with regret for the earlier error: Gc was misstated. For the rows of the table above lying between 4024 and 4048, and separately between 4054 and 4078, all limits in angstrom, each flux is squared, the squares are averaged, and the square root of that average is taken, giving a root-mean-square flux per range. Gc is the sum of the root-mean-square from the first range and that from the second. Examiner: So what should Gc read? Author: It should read 26.2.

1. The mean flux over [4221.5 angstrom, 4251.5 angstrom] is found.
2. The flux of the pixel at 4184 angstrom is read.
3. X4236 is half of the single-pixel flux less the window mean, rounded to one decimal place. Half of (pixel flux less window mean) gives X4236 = -0.3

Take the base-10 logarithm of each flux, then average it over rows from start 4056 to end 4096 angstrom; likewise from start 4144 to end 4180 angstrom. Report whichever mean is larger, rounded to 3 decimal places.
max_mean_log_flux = 1.134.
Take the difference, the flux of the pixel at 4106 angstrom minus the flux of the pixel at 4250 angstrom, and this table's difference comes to -2.8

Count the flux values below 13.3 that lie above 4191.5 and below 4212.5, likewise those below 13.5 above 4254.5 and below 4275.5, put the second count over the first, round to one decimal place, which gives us 1.0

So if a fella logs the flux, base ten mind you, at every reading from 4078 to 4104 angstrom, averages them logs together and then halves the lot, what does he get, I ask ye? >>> 0.534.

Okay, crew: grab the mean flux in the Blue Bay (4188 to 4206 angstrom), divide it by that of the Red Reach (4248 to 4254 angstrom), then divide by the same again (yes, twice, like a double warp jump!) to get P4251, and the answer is 0.072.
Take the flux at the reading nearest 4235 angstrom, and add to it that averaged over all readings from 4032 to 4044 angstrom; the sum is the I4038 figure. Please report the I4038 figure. 27.1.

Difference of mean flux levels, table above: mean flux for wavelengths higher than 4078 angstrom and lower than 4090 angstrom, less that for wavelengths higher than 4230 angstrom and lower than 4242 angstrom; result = -0.50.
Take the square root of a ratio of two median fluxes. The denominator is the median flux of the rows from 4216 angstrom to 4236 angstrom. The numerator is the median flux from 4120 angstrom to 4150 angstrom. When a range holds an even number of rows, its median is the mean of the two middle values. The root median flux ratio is 0.99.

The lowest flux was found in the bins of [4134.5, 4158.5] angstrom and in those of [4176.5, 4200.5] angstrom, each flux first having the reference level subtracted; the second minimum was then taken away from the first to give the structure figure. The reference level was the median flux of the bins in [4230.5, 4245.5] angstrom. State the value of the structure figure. 0.4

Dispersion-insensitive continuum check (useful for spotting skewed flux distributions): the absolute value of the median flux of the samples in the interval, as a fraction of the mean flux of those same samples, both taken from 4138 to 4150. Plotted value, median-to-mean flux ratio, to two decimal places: 1.00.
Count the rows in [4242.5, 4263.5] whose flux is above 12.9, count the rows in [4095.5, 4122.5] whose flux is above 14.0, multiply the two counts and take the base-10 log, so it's 0.78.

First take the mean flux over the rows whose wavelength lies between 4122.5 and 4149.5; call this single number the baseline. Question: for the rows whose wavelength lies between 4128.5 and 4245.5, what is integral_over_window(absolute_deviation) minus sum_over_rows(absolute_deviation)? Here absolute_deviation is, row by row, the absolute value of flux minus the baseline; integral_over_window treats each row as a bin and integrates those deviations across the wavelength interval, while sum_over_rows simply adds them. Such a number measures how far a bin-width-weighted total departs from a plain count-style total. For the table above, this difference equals 68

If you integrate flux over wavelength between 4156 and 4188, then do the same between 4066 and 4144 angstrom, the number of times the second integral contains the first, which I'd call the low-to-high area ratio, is 2.2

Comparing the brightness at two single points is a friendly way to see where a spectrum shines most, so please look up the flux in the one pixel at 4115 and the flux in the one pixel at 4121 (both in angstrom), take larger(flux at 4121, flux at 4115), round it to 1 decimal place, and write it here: 14.3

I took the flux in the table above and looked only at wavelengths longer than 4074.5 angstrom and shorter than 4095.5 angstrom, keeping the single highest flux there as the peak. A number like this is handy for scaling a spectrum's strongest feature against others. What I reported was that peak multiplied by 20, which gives 290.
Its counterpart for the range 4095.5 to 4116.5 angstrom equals 266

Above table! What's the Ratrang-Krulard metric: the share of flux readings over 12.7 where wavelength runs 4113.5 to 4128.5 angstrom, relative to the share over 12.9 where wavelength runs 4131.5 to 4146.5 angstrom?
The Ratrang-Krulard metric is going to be 1.0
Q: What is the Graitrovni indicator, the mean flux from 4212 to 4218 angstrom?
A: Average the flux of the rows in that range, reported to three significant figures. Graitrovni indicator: 14.7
